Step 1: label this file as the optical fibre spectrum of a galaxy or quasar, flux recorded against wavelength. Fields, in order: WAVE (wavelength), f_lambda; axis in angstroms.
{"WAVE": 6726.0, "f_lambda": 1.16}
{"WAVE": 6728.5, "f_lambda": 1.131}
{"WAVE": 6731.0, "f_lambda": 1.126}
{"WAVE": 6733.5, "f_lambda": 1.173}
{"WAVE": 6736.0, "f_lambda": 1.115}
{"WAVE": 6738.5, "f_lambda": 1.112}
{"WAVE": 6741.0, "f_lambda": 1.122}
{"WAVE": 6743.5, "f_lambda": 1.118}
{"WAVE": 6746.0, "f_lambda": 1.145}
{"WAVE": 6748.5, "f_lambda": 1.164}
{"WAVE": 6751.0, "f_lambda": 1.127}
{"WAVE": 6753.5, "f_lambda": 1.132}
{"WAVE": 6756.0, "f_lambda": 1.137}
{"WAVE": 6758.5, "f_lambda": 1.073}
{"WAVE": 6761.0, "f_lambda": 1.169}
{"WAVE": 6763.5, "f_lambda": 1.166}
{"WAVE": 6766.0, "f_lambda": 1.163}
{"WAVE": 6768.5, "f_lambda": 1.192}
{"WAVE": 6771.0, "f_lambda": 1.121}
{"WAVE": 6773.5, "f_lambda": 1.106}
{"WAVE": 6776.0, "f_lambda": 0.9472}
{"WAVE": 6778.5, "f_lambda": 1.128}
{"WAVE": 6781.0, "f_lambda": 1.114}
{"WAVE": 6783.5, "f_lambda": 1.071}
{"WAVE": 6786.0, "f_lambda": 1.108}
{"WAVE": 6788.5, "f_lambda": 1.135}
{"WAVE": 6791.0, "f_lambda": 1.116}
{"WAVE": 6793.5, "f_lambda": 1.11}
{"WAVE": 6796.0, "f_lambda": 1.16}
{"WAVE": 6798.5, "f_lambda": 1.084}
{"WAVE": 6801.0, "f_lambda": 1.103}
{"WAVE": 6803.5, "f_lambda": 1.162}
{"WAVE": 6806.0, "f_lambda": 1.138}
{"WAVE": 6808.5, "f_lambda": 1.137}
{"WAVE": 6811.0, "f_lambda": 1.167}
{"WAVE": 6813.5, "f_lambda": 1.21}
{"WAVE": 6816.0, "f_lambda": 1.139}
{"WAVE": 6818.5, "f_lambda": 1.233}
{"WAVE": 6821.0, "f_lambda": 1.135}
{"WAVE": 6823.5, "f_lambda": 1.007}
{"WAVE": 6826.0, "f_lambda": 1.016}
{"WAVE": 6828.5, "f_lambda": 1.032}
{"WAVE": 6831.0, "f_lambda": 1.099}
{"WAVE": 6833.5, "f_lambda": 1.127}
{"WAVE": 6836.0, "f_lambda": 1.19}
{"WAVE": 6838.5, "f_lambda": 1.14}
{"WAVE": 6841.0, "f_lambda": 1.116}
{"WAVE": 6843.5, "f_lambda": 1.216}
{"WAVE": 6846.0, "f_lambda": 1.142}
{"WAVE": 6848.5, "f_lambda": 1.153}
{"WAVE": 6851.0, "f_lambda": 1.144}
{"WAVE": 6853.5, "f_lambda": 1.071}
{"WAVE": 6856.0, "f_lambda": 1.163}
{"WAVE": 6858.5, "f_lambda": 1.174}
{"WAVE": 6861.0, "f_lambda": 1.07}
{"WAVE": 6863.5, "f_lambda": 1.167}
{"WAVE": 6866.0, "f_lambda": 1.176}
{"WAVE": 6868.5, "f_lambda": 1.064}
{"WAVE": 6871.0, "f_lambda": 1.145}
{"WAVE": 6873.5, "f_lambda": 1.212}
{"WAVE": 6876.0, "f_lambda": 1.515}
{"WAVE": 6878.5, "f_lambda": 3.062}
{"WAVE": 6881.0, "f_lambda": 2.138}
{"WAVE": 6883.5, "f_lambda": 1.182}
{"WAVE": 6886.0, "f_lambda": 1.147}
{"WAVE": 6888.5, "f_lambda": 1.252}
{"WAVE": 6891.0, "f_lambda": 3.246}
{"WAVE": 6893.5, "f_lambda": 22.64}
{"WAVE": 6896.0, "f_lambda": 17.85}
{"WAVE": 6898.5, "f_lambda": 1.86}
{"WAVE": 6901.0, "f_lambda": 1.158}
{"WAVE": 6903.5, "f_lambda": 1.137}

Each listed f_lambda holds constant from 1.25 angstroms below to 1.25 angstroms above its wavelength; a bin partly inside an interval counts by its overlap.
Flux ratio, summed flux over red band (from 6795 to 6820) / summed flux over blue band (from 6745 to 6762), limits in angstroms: 1.5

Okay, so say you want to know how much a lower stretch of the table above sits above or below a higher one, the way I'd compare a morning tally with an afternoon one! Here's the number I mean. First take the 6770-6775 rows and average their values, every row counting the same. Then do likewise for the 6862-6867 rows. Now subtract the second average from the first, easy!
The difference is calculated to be -0.06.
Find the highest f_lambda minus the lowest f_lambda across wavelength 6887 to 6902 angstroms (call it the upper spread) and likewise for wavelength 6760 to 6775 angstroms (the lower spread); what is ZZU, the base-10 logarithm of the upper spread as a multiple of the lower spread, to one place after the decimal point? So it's 2.4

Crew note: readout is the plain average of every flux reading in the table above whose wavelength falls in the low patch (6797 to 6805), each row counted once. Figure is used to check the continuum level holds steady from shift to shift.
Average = 1.12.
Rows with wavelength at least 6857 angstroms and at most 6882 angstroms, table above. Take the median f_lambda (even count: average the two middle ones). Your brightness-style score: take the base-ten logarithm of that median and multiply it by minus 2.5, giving -0.18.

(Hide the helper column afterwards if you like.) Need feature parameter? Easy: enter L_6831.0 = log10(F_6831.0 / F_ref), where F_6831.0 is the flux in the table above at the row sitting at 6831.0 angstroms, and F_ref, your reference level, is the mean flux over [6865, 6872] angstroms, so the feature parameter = -0.011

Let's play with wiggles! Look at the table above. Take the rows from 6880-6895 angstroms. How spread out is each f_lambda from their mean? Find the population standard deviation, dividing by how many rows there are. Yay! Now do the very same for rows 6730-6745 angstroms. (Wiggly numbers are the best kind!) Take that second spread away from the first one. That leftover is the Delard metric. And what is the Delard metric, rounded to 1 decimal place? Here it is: 7.8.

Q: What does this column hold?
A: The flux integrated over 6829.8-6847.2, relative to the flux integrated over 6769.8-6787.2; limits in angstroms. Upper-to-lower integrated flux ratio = 1.06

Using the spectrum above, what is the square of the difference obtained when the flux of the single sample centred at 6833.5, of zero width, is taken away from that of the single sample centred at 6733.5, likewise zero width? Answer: 0.0021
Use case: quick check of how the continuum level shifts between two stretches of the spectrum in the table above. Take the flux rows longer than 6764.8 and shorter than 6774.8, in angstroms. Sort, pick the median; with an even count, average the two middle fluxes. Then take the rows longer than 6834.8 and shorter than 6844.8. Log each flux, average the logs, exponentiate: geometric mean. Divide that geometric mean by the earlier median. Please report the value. 1.0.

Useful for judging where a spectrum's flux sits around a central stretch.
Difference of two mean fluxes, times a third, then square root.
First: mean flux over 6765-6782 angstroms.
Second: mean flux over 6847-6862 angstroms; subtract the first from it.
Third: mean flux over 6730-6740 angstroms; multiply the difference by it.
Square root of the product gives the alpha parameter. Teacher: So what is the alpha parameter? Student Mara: 0.15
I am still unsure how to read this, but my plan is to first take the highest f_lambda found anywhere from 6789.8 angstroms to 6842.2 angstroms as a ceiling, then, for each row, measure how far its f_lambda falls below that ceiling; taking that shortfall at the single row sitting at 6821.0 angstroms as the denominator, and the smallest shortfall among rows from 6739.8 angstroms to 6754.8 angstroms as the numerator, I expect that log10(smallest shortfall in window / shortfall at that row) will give -0.15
